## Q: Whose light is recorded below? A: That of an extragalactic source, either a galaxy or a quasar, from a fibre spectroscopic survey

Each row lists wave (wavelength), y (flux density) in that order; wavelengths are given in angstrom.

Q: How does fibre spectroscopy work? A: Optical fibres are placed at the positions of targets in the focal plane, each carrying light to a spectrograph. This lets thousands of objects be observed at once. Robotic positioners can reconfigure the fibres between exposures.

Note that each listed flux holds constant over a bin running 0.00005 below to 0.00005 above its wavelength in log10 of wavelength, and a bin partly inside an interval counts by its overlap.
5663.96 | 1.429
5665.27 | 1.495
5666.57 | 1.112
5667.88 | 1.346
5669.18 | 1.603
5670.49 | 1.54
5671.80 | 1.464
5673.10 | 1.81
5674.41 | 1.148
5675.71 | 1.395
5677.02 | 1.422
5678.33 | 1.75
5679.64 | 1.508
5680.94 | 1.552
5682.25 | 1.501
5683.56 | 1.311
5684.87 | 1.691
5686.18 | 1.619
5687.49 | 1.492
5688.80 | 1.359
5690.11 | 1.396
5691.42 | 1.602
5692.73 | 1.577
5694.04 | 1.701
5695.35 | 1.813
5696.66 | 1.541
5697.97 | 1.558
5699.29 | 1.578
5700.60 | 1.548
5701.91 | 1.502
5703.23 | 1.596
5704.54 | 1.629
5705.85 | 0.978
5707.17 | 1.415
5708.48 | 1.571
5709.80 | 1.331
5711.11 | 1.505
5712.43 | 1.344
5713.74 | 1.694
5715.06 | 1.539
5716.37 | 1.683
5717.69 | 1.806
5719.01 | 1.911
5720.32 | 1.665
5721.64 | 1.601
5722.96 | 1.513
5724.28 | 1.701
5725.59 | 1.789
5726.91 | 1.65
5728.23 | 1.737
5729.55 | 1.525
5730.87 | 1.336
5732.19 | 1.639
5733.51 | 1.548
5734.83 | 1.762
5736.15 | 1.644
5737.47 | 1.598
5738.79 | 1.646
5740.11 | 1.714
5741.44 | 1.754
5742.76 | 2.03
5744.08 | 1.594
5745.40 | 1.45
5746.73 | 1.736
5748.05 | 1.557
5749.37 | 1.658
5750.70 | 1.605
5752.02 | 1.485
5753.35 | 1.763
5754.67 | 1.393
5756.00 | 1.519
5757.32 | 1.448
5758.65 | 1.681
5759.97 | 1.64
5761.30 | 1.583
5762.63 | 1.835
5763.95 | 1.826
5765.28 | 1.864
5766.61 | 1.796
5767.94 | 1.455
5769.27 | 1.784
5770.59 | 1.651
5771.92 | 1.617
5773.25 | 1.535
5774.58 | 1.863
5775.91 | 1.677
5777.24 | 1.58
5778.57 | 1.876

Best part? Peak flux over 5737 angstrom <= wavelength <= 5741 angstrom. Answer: 1.714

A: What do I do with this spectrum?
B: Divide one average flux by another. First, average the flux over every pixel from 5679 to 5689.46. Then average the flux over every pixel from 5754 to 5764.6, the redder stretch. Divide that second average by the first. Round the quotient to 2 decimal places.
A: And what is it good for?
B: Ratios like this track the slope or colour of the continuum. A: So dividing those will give 1.07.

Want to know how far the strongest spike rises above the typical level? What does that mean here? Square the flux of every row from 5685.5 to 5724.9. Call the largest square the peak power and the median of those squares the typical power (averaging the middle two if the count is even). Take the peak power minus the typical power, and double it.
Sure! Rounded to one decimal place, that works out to 2.3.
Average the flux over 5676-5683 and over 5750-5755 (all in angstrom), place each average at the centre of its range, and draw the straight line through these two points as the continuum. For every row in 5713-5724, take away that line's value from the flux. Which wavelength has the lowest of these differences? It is 5722.96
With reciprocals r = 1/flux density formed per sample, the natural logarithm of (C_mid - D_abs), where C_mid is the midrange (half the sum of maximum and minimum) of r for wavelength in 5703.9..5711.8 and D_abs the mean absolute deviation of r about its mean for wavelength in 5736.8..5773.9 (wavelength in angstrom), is -0.25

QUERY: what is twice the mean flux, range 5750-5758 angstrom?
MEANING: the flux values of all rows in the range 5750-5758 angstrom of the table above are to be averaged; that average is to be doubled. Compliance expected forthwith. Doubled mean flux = 3.07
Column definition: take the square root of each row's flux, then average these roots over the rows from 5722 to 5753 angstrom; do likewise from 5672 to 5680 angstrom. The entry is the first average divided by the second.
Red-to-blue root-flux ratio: 1.05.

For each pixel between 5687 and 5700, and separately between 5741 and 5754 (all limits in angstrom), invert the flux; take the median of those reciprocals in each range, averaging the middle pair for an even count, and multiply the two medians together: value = 0.391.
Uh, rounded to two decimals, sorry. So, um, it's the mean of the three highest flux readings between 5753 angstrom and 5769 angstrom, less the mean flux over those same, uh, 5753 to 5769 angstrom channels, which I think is 0.19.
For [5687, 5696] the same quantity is 0.14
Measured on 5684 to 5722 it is 0.28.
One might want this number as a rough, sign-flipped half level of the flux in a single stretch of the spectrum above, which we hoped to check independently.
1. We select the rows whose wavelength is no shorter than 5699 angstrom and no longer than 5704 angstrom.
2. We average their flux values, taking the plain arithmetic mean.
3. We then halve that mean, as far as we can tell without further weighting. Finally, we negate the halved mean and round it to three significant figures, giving -0.778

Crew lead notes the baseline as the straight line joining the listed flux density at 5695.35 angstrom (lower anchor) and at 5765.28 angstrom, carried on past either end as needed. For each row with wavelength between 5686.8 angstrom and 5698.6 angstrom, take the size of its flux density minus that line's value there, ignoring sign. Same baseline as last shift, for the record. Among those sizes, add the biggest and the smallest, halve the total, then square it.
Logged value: 0.05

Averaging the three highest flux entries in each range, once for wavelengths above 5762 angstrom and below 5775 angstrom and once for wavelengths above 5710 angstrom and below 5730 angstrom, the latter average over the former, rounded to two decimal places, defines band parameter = 0.99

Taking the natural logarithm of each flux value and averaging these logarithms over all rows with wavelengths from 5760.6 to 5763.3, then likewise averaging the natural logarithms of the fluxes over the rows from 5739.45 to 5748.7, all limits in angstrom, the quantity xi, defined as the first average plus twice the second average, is 1.57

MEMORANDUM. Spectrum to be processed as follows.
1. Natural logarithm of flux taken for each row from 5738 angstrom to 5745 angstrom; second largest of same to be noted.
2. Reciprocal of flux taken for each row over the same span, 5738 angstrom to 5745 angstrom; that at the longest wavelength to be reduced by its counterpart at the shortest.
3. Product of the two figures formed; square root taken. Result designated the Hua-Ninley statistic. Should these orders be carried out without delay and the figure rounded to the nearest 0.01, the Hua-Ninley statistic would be 0.11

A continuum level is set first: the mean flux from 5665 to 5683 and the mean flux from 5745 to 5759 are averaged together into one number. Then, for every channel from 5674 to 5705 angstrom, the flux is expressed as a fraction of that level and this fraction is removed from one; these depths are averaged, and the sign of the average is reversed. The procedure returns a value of 0.01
